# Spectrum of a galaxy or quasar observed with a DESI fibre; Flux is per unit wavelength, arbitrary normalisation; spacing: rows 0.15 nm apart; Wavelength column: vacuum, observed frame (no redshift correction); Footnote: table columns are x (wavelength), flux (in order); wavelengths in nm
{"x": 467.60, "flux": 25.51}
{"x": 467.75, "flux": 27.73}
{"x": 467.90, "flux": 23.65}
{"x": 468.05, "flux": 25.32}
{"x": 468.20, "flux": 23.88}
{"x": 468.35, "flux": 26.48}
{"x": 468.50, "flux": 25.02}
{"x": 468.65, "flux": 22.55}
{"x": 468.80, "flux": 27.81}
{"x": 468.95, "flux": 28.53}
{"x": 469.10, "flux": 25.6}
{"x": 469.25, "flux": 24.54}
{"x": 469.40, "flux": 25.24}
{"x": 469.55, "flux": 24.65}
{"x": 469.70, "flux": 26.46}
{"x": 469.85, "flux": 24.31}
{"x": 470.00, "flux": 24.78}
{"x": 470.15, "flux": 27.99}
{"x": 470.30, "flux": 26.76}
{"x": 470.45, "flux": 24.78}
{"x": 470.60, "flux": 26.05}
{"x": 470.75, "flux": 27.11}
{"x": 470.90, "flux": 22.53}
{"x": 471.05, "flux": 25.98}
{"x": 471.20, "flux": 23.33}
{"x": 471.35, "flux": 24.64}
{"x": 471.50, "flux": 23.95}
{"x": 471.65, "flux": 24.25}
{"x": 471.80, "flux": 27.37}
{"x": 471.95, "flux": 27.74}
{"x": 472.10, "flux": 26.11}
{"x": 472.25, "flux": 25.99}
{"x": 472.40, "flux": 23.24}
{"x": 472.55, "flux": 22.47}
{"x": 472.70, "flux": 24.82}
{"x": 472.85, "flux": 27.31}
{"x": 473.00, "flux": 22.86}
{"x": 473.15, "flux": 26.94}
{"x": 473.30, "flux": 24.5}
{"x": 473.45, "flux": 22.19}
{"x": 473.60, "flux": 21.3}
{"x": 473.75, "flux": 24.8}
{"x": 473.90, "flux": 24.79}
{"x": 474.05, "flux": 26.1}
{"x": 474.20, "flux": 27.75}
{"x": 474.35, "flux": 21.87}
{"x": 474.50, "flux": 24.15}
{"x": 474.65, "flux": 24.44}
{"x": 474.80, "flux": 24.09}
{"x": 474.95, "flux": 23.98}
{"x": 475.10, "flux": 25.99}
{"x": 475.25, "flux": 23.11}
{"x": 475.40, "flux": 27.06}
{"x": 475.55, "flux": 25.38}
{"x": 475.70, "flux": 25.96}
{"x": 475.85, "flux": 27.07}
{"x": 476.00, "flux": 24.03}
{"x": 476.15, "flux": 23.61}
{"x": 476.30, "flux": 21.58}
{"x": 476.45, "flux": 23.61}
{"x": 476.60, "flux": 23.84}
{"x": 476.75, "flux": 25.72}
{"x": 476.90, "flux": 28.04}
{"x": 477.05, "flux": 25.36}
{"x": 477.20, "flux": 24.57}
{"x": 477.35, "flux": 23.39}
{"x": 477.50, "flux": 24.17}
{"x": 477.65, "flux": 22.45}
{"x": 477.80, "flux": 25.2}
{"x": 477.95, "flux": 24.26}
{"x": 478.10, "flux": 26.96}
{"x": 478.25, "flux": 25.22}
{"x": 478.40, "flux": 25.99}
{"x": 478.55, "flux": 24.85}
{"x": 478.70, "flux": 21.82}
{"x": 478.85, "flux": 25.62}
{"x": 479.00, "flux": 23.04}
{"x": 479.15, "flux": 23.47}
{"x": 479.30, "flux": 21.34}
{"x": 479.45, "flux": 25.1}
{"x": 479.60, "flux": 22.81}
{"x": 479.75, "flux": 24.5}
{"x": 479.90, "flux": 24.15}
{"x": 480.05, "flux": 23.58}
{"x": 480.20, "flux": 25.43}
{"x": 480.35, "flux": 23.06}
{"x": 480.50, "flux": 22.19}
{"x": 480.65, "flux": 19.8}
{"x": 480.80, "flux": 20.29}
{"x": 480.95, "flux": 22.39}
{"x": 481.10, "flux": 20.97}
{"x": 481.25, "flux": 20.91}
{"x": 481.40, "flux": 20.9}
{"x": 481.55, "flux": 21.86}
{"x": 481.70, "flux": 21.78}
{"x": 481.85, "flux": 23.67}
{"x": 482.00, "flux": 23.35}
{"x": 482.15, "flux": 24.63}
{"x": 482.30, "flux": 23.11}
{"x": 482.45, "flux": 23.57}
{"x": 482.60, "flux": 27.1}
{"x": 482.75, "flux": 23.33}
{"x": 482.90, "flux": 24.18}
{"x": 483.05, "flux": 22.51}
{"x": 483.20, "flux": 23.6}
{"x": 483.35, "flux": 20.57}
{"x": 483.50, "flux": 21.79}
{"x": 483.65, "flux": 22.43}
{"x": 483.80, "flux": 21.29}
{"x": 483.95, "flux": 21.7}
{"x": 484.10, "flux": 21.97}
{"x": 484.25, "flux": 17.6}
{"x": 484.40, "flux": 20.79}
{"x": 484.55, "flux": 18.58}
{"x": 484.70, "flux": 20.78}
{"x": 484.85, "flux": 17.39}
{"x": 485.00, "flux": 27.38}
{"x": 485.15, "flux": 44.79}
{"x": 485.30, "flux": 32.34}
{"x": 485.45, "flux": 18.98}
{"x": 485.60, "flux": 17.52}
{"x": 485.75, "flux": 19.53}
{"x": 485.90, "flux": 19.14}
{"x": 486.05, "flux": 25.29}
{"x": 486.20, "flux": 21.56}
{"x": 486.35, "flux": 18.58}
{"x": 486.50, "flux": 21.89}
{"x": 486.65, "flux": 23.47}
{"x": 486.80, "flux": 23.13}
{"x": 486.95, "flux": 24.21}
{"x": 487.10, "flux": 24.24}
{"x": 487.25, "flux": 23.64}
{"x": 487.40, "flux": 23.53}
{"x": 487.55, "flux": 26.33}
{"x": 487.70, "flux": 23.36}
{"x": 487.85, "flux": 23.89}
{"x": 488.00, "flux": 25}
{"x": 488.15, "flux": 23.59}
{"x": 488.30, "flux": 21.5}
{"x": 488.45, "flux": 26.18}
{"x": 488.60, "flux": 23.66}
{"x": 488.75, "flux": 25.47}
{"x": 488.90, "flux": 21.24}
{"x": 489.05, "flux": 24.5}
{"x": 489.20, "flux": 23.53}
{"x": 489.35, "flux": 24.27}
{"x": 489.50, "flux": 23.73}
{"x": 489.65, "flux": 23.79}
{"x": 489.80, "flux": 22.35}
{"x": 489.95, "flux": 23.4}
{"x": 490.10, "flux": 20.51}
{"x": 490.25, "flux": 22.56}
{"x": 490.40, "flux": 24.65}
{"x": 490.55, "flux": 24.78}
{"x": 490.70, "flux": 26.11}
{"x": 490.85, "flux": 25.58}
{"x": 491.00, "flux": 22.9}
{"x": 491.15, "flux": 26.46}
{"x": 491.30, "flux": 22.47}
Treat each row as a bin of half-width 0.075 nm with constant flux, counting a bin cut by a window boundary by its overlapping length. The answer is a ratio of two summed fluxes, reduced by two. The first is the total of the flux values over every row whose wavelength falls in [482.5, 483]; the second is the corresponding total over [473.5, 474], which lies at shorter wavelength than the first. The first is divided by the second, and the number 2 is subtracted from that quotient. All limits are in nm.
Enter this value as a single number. -0.95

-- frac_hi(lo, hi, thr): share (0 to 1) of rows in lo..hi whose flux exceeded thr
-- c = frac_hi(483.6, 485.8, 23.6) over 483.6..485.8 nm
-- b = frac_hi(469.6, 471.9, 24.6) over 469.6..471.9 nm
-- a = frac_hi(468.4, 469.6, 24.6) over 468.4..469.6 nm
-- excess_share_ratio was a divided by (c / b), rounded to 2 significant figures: 2.5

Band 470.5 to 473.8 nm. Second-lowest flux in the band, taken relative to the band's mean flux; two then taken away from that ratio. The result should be -1.105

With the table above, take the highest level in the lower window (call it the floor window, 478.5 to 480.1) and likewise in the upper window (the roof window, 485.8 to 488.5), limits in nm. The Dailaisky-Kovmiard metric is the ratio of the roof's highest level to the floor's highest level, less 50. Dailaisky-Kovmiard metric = -49.0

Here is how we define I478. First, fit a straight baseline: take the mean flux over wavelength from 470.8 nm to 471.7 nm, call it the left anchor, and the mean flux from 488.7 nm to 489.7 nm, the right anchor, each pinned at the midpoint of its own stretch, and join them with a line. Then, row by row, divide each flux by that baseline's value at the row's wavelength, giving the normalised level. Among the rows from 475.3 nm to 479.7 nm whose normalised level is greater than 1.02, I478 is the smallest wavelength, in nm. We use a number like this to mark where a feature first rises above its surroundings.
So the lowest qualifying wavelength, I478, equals 475.40 nm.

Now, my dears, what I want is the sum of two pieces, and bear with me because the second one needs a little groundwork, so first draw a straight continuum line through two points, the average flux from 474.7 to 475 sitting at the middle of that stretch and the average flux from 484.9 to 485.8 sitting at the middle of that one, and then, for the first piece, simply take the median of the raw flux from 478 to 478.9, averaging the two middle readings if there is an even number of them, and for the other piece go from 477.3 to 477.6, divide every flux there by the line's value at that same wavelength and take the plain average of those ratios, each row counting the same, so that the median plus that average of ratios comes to 26.4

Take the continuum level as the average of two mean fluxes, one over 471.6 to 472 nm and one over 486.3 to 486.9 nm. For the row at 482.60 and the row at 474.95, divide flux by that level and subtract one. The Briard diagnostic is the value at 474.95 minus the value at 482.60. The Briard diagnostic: -0.1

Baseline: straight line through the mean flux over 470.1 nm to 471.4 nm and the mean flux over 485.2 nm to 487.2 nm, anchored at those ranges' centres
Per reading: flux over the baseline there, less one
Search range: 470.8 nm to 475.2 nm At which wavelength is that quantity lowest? 473.60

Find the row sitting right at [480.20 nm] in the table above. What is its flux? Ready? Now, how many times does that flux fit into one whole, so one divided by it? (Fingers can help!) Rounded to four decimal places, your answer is 0.0393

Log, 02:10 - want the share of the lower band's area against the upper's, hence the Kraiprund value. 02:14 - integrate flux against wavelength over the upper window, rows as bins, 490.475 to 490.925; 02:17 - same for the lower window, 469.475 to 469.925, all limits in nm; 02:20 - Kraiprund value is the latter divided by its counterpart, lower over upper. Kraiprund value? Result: 0.99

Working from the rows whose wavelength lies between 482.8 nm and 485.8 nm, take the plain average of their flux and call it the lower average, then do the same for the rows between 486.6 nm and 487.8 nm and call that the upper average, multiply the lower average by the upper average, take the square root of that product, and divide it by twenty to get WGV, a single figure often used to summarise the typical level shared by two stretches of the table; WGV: 1.17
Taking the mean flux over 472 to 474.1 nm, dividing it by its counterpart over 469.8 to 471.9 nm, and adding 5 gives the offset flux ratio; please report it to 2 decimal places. 5.97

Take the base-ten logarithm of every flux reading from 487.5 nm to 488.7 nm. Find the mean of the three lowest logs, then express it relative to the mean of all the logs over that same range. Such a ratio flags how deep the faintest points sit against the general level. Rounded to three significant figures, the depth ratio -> 0.982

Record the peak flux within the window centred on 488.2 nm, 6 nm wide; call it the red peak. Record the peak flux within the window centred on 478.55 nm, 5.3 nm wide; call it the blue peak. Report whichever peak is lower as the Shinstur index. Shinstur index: 28.0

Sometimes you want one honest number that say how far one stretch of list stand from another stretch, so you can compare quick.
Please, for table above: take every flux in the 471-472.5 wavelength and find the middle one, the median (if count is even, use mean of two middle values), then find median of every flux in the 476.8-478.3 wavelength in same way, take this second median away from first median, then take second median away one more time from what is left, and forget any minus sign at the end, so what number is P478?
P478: 24.5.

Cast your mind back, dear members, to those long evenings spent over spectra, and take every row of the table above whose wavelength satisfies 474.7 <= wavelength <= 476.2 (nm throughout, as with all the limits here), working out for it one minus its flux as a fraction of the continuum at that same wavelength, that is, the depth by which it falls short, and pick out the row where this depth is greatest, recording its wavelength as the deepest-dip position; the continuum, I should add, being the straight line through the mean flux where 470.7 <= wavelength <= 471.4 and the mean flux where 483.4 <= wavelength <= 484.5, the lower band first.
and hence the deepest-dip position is 475.25 nm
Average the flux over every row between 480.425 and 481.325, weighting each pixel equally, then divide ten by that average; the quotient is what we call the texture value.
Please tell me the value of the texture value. 0.47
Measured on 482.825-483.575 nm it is 0.44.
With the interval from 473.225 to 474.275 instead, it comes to 0.41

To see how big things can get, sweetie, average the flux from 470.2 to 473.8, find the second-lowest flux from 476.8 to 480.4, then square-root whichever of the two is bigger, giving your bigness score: 4.99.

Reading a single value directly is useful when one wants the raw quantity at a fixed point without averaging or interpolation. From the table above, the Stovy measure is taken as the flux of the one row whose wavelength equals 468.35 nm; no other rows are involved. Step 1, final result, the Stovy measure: 26.48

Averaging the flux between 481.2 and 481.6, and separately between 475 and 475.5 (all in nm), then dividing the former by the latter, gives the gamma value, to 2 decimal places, 0.84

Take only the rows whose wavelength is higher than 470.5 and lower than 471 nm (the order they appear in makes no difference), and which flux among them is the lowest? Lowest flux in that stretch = 22.53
